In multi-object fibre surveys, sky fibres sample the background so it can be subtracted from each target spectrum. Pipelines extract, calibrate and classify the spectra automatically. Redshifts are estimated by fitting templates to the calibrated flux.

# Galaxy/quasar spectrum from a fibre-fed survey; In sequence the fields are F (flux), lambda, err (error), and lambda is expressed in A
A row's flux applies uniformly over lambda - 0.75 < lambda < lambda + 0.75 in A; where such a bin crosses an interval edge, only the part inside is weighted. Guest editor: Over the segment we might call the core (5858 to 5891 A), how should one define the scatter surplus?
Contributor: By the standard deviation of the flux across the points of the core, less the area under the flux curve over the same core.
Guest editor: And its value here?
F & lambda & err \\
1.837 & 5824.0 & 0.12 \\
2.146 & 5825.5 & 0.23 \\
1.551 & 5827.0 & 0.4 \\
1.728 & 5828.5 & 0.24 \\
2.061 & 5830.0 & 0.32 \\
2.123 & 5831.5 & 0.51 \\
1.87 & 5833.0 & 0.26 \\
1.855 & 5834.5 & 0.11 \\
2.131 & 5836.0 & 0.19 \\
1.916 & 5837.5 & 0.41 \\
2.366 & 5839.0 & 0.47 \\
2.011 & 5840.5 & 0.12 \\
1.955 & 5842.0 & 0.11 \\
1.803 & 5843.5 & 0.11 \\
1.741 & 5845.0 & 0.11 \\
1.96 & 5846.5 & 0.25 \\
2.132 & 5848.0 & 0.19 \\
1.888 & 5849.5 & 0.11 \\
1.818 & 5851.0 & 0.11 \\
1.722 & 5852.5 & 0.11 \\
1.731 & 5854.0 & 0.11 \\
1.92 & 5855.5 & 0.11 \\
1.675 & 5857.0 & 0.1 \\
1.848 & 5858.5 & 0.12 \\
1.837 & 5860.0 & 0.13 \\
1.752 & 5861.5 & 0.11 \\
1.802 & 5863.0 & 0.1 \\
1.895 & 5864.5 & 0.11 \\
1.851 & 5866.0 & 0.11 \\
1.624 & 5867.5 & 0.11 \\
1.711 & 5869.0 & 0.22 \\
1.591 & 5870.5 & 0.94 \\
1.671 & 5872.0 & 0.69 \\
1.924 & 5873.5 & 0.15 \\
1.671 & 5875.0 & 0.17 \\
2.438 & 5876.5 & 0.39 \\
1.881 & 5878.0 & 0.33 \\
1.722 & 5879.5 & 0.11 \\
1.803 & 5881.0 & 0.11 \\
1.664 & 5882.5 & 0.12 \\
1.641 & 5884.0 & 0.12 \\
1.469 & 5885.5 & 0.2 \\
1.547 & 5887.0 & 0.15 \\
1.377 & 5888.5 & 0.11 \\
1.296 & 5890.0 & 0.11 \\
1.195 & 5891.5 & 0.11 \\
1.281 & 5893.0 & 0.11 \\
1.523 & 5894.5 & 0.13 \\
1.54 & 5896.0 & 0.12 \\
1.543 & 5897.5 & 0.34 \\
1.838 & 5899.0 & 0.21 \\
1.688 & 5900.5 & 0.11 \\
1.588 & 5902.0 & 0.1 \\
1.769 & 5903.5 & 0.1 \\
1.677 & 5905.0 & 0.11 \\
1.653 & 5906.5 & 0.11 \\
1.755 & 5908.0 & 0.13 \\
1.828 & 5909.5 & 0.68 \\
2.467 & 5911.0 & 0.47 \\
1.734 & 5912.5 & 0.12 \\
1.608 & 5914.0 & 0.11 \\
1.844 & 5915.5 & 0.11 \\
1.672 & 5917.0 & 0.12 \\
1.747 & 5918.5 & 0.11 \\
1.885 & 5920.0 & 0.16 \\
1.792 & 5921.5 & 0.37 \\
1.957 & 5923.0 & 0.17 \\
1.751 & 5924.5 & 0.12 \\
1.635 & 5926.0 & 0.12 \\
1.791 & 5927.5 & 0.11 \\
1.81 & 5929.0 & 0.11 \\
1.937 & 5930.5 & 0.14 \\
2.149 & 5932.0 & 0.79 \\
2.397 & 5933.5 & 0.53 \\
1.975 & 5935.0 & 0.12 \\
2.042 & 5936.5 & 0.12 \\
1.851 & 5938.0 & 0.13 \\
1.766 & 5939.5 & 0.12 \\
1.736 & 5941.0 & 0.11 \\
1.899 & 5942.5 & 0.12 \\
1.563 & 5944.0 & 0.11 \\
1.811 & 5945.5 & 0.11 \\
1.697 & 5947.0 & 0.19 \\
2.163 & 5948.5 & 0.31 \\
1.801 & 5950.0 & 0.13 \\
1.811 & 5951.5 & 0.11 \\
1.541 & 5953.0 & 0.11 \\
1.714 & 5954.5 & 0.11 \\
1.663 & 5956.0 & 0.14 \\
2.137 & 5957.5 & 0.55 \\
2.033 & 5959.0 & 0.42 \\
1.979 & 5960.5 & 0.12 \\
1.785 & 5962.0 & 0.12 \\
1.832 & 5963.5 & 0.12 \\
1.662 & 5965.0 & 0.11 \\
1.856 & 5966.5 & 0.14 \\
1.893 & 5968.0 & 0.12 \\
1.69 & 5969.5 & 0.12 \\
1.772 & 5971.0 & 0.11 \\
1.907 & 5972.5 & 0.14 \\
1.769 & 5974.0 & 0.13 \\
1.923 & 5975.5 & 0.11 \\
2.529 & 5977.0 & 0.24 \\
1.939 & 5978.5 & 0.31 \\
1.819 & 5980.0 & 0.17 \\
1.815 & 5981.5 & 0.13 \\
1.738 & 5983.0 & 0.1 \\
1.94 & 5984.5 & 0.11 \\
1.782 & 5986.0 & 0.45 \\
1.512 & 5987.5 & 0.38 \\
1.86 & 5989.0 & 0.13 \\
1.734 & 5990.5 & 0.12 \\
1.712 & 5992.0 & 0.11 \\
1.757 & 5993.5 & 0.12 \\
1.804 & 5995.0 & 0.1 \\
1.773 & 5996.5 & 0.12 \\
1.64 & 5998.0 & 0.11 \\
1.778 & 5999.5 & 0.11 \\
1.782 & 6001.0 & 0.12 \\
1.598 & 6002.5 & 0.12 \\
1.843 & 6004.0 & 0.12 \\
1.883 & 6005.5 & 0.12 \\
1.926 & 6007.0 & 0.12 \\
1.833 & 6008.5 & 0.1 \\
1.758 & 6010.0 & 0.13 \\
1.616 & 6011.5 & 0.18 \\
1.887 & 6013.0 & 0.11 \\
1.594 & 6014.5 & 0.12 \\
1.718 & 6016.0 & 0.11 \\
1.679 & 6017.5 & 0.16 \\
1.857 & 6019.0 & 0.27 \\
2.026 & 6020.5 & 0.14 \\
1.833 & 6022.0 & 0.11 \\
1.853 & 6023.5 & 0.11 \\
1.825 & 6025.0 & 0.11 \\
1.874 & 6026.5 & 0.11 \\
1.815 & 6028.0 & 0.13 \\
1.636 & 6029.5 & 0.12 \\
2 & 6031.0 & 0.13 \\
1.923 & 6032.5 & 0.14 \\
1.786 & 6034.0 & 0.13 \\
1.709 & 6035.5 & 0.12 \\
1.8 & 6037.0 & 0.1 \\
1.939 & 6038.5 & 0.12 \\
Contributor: -57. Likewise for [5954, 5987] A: -62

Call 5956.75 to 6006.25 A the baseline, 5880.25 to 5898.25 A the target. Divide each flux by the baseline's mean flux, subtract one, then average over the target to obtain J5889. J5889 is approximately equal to -0.187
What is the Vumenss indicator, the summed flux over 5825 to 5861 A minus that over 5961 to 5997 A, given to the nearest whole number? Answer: 2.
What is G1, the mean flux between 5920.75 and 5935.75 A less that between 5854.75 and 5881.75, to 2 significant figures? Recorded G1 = 0.11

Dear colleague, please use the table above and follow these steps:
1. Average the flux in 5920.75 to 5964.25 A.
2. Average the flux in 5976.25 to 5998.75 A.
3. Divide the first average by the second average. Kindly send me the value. 1.02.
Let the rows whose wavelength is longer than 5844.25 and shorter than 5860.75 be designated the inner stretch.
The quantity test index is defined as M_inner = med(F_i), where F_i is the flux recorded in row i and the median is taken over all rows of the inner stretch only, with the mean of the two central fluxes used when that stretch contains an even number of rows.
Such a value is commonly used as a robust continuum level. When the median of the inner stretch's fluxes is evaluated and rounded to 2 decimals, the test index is 1.84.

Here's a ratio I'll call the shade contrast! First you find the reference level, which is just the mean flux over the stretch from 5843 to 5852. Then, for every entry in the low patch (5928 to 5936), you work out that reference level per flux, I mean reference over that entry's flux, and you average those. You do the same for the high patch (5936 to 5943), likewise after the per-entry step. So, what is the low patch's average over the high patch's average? 0.91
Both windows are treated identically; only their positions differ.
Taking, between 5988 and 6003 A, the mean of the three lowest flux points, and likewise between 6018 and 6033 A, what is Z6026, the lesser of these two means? 1.65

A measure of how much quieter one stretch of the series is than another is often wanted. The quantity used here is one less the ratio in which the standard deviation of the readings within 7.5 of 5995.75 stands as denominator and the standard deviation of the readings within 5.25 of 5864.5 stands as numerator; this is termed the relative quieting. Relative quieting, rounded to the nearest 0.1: -0.2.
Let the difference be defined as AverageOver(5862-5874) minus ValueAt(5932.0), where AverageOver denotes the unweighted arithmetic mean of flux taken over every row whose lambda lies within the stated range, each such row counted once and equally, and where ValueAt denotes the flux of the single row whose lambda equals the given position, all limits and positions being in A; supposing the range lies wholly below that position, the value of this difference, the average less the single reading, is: -0.39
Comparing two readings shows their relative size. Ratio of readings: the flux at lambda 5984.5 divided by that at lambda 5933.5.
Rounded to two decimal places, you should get 0.81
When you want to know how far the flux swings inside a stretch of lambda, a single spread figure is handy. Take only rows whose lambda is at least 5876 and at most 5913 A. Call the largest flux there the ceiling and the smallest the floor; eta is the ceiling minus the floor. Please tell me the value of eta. 1.27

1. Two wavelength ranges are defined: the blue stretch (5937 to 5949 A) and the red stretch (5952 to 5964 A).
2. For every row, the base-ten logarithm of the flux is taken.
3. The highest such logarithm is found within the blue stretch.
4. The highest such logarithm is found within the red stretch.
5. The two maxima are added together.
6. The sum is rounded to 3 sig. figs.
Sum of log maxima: 0.665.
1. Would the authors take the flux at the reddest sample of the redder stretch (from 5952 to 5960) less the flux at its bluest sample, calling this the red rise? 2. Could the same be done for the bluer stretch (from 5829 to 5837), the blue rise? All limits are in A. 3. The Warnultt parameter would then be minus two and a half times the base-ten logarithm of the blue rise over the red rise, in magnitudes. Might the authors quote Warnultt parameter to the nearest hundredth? 2.12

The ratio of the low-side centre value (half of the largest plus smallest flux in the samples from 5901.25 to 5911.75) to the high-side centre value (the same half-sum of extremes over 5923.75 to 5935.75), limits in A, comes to 1.01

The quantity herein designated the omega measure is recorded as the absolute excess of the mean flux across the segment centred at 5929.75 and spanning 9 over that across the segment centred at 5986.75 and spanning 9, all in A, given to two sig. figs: 0.19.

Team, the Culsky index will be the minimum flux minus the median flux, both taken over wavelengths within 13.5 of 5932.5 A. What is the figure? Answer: -0.27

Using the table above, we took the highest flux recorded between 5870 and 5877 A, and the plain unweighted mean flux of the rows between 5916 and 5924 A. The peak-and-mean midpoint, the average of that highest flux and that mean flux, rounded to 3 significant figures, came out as 2.12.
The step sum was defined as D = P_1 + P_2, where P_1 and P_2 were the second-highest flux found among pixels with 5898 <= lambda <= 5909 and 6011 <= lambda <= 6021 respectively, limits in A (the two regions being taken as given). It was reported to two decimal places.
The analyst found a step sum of 3.66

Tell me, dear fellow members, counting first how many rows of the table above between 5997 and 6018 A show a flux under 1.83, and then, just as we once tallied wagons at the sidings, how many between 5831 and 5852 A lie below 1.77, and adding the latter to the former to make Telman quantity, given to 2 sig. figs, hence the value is 10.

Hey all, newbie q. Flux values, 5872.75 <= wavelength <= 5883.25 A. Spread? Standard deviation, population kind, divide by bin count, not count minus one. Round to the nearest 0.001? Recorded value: 0.249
